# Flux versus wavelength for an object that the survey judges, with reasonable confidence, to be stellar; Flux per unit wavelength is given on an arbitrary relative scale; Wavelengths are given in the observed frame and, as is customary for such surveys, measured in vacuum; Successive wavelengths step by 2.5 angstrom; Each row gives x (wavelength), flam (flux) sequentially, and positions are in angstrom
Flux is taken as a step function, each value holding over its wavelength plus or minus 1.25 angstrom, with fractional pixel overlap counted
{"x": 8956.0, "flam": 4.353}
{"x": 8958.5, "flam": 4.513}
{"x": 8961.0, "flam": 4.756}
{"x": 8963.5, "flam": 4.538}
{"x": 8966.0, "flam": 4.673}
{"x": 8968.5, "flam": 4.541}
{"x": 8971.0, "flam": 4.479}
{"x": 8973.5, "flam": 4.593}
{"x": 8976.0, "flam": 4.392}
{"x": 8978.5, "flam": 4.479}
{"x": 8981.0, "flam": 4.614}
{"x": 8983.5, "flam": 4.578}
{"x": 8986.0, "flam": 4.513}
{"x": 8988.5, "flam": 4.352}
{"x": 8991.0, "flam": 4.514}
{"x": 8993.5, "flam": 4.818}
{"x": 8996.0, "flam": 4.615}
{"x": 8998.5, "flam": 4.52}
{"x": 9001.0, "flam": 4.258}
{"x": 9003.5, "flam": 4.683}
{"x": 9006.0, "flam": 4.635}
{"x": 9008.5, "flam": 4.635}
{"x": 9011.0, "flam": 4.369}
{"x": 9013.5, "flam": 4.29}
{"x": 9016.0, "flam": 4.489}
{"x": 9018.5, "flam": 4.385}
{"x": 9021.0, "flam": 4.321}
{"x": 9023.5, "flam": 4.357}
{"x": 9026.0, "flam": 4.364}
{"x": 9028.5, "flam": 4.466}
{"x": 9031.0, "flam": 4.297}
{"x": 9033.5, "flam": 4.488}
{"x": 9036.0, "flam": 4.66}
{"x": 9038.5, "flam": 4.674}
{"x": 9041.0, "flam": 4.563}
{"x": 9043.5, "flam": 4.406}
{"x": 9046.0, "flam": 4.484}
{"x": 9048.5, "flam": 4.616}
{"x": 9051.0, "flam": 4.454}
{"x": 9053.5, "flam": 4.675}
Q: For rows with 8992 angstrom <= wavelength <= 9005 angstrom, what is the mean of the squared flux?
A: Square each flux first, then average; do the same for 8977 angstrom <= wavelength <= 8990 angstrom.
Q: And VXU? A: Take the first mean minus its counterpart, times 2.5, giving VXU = 1.7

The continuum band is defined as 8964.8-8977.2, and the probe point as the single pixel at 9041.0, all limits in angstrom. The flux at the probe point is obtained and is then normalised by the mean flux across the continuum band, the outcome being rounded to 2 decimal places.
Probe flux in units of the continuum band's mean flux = 1.01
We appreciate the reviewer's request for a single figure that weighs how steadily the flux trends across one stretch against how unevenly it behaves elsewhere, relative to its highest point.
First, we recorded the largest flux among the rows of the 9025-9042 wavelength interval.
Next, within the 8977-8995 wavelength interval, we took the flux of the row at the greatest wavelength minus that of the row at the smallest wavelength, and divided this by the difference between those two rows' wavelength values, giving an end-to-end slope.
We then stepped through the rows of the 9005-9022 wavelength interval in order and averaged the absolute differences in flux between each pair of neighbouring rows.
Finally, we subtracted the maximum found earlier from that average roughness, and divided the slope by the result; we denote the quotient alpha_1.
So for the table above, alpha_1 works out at -0.0050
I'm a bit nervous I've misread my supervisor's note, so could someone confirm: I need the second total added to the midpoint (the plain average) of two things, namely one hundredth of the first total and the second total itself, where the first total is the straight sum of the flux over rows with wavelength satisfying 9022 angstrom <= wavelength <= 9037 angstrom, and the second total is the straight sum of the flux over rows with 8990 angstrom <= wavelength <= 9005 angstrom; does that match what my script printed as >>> 41.2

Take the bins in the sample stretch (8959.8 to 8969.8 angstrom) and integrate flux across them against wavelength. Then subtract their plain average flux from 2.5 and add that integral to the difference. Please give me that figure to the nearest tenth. 44.1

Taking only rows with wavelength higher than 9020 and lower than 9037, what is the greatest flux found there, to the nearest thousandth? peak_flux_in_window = 4.660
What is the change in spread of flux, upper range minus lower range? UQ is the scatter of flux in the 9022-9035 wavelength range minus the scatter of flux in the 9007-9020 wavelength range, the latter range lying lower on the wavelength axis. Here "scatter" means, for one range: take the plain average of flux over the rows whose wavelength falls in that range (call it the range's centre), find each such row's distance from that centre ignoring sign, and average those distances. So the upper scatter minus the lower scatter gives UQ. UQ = -0.04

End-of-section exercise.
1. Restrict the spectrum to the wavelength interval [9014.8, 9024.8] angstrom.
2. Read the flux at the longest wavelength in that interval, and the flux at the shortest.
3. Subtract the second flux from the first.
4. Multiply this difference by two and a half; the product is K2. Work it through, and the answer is -0.33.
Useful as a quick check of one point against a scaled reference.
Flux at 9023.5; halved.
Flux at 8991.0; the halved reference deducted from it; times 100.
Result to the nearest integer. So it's 234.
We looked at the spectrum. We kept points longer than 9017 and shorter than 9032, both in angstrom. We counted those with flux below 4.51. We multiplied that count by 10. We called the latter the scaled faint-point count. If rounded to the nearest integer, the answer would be 60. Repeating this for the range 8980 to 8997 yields 10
